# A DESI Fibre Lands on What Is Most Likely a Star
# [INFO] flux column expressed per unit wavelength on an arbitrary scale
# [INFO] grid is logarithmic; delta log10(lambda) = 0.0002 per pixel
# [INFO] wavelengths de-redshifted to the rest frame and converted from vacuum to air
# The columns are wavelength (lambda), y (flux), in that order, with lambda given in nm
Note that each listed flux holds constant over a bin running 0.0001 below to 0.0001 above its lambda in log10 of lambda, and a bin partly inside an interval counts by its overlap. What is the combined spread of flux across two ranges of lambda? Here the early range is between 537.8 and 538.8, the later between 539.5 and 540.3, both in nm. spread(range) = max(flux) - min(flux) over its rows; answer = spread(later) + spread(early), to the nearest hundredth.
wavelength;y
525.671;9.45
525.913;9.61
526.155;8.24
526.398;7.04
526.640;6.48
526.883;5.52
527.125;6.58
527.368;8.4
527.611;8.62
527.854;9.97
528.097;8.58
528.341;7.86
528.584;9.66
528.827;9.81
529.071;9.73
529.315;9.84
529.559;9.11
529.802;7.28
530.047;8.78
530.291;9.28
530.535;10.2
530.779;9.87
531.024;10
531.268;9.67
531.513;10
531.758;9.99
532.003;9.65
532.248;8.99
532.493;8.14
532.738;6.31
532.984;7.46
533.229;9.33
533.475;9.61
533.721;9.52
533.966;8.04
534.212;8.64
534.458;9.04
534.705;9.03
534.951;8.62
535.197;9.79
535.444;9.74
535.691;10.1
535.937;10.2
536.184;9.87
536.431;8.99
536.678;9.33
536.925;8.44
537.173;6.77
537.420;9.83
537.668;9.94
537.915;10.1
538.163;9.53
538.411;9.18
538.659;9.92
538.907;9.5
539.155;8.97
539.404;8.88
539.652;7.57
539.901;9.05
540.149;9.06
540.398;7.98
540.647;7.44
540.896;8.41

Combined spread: 2.41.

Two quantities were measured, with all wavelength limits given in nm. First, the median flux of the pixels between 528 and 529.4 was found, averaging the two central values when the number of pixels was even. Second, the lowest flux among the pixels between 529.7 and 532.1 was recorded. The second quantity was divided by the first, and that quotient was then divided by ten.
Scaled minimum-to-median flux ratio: 0.0751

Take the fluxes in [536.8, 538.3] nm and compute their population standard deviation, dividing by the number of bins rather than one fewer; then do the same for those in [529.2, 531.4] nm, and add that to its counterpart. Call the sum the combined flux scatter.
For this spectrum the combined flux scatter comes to 2.02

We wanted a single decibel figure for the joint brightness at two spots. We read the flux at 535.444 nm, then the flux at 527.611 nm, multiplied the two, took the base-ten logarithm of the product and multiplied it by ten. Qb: 19.2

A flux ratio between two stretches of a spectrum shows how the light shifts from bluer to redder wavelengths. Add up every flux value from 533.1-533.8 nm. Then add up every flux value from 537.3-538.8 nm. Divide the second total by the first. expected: 2.1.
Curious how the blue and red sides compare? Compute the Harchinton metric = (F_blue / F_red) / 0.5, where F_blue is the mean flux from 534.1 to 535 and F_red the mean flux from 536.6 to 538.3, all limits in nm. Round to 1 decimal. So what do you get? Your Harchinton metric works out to 1.9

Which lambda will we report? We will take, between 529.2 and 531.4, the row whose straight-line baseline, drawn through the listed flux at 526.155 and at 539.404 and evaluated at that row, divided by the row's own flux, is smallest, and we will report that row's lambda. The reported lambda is 530.535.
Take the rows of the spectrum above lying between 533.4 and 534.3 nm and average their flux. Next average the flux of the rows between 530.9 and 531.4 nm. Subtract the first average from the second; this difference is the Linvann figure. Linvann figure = 0.9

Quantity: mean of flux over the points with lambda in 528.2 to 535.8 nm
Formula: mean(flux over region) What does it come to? 9.13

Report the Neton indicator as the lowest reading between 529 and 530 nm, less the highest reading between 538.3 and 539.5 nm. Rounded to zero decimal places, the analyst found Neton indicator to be -3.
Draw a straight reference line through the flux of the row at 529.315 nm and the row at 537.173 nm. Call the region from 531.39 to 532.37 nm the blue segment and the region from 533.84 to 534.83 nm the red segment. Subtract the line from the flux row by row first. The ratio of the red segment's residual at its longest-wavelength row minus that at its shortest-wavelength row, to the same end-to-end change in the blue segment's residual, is -1.8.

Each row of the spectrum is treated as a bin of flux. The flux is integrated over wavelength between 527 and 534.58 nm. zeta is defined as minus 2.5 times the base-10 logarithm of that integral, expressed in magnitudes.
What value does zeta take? -4.58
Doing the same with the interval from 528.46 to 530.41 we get -3.13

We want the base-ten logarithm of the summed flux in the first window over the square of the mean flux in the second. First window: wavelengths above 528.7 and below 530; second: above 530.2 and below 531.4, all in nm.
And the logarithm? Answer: -0.32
